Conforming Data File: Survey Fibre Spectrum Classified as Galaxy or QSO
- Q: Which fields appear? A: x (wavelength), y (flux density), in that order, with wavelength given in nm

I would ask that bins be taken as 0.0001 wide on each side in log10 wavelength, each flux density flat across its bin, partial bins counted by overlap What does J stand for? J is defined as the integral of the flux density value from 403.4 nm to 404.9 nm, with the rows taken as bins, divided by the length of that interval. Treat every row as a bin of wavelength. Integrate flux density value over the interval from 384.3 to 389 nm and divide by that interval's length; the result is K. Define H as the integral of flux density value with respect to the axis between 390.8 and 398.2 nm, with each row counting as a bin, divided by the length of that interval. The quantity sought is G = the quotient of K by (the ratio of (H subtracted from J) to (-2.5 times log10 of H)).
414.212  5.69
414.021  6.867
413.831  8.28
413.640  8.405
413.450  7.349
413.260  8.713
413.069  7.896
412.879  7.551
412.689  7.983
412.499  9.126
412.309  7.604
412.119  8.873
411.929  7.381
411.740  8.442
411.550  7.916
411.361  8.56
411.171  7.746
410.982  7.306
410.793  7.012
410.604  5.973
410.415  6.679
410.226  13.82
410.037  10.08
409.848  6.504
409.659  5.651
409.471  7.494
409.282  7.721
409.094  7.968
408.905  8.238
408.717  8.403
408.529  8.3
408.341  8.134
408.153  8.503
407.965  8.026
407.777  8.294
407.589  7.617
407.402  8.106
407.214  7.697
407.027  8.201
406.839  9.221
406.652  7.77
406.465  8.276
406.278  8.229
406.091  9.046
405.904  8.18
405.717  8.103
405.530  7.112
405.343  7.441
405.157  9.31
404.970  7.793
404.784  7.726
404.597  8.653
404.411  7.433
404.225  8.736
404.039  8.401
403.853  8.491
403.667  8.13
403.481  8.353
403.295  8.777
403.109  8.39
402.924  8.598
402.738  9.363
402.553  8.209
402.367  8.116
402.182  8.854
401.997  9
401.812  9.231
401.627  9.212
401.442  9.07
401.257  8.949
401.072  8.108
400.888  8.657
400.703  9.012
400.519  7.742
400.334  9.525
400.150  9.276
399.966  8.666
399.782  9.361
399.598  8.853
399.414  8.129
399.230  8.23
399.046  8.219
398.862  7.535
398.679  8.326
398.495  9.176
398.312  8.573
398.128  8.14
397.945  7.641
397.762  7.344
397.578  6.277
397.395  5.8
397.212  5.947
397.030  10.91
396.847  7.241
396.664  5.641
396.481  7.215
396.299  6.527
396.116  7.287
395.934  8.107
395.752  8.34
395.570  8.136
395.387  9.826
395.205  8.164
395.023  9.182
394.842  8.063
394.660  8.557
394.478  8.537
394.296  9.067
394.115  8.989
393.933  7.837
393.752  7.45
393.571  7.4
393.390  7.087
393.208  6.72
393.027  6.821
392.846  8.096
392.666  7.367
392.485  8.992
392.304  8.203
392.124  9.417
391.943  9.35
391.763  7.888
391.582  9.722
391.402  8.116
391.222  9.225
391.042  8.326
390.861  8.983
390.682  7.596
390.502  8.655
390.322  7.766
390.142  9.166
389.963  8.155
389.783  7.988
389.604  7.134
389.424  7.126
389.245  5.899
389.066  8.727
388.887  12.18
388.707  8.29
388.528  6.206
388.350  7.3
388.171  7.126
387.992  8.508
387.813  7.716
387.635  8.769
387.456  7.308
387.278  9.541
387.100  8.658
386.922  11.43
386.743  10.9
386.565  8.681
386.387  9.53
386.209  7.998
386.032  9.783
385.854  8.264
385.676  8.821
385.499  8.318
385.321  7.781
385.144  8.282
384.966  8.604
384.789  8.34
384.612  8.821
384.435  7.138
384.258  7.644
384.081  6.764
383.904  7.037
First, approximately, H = 8.0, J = 8.23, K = 8.62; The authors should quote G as -80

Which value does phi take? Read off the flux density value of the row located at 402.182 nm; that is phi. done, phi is 8.854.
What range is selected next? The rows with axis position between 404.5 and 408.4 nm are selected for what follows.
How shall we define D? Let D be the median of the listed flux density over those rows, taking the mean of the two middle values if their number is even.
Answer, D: 8.13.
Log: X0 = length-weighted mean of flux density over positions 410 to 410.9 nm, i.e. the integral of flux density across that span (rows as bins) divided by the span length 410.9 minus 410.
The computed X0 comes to 8.6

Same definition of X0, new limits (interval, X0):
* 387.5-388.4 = 7.9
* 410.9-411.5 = 7.9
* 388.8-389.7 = 8.2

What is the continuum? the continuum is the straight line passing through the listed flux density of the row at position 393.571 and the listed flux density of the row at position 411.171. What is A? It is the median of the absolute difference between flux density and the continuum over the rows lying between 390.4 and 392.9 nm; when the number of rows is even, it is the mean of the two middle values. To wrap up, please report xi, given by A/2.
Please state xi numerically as 0.57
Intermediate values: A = 1.1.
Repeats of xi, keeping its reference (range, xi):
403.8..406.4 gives 0.28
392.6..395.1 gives 0.33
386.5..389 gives 0.65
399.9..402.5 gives 0.71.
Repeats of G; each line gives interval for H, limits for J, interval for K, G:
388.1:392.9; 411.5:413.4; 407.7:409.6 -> 138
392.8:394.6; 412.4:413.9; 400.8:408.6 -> -53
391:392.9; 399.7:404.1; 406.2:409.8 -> -189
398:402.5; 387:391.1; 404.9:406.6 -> 37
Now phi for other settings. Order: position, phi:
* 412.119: 8.873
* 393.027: 6.821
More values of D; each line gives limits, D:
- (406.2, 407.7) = 8.15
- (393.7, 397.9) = 8.06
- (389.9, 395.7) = 8.18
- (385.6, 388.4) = 8.67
